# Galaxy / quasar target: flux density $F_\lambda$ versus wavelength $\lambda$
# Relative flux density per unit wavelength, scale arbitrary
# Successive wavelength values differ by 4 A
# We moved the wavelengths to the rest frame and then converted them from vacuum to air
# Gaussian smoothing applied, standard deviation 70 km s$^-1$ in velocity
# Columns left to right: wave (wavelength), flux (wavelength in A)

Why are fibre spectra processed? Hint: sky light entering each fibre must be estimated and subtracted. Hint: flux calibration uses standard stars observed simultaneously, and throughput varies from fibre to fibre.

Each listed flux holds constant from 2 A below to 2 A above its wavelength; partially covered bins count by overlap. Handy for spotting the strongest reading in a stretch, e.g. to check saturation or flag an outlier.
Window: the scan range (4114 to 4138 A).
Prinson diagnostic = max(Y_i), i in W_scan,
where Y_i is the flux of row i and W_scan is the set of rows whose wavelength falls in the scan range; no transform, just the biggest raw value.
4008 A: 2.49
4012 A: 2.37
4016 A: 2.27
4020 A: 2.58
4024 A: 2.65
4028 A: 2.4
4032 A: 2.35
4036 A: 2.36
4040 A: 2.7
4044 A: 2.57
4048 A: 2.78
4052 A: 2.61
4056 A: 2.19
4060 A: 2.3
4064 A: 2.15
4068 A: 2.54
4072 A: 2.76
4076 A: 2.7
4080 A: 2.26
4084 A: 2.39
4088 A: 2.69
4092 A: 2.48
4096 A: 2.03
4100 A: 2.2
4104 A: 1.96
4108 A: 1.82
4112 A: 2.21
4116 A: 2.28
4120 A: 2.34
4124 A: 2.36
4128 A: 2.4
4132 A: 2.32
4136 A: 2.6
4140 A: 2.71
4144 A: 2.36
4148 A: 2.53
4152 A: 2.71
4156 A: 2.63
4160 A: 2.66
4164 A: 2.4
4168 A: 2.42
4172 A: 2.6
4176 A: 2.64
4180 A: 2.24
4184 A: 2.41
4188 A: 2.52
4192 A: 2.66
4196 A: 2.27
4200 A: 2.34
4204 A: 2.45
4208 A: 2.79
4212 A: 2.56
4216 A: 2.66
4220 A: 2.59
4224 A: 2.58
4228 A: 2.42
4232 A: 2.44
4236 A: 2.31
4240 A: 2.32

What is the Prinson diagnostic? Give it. 2.6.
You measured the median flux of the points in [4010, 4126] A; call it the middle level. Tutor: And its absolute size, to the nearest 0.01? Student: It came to 2.36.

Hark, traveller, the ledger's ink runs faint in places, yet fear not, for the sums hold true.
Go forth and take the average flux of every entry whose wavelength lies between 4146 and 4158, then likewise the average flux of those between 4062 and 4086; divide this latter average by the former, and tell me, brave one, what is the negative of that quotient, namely -0.94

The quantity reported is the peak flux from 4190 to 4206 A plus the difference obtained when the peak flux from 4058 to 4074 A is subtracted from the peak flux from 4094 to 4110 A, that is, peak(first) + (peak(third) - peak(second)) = 2.10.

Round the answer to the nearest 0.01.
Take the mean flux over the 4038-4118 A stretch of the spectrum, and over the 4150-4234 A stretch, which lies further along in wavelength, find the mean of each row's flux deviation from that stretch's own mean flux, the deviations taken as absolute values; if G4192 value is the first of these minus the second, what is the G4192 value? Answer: 2.25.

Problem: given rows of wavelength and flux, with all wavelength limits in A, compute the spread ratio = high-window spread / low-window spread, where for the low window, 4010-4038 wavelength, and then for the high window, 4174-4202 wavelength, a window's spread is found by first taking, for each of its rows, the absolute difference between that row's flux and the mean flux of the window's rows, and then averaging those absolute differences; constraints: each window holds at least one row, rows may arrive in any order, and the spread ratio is 1.3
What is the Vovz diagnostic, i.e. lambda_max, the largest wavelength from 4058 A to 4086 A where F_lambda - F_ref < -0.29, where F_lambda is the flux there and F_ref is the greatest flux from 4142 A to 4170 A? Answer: 4084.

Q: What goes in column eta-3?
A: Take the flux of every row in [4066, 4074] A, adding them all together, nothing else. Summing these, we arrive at 5.30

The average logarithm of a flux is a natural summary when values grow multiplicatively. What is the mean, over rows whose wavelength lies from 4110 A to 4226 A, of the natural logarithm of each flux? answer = 0.911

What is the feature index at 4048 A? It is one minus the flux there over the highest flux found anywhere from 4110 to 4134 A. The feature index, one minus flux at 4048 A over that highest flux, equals -0.158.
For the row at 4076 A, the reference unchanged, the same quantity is -0.125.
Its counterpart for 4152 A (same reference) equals -0.129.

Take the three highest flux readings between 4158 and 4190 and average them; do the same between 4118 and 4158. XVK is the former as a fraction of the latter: 0.98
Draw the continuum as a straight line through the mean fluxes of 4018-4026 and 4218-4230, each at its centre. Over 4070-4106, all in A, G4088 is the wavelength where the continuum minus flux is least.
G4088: 4072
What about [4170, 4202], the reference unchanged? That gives 4192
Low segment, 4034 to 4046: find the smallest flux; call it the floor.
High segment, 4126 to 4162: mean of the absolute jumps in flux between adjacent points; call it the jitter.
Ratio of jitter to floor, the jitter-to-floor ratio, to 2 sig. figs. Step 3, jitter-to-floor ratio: 0.068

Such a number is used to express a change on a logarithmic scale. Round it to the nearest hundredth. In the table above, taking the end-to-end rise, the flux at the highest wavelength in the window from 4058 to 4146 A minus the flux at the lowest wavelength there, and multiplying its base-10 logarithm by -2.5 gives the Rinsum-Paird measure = 3.05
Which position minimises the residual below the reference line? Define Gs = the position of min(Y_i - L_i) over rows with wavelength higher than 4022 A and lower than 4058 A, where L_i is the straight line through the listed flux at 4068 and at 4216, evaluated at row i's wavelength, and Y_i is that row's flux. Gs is 4056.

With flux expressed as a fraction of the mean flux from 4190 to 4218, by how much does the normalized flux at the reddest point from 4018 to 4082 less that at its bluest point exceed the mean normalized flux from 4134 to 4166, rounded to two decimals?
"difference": -1.14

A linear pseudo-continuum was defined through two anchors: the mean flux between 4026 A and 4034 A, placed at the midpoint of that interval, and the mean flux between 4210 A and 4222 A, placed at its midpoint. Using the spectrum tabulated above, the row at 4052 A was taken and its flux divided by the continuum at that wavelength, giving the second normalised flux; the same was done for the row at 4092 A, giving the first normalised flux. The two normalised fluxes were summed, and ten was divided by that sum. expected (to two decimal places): 4.77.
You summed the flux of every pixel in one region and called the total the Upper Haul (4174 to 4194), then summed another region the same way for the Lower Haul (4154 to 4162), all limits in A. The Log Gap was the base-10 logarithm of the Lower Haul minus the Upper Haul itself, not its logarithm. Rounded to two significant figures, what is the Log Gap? -12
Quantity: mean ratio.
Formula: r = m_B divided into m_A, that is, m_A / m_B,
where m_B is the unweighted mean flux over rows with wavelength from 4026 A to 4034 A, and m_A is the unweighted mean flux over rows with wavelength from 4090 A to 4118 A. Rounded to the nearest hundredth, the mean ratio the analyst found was 0.90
